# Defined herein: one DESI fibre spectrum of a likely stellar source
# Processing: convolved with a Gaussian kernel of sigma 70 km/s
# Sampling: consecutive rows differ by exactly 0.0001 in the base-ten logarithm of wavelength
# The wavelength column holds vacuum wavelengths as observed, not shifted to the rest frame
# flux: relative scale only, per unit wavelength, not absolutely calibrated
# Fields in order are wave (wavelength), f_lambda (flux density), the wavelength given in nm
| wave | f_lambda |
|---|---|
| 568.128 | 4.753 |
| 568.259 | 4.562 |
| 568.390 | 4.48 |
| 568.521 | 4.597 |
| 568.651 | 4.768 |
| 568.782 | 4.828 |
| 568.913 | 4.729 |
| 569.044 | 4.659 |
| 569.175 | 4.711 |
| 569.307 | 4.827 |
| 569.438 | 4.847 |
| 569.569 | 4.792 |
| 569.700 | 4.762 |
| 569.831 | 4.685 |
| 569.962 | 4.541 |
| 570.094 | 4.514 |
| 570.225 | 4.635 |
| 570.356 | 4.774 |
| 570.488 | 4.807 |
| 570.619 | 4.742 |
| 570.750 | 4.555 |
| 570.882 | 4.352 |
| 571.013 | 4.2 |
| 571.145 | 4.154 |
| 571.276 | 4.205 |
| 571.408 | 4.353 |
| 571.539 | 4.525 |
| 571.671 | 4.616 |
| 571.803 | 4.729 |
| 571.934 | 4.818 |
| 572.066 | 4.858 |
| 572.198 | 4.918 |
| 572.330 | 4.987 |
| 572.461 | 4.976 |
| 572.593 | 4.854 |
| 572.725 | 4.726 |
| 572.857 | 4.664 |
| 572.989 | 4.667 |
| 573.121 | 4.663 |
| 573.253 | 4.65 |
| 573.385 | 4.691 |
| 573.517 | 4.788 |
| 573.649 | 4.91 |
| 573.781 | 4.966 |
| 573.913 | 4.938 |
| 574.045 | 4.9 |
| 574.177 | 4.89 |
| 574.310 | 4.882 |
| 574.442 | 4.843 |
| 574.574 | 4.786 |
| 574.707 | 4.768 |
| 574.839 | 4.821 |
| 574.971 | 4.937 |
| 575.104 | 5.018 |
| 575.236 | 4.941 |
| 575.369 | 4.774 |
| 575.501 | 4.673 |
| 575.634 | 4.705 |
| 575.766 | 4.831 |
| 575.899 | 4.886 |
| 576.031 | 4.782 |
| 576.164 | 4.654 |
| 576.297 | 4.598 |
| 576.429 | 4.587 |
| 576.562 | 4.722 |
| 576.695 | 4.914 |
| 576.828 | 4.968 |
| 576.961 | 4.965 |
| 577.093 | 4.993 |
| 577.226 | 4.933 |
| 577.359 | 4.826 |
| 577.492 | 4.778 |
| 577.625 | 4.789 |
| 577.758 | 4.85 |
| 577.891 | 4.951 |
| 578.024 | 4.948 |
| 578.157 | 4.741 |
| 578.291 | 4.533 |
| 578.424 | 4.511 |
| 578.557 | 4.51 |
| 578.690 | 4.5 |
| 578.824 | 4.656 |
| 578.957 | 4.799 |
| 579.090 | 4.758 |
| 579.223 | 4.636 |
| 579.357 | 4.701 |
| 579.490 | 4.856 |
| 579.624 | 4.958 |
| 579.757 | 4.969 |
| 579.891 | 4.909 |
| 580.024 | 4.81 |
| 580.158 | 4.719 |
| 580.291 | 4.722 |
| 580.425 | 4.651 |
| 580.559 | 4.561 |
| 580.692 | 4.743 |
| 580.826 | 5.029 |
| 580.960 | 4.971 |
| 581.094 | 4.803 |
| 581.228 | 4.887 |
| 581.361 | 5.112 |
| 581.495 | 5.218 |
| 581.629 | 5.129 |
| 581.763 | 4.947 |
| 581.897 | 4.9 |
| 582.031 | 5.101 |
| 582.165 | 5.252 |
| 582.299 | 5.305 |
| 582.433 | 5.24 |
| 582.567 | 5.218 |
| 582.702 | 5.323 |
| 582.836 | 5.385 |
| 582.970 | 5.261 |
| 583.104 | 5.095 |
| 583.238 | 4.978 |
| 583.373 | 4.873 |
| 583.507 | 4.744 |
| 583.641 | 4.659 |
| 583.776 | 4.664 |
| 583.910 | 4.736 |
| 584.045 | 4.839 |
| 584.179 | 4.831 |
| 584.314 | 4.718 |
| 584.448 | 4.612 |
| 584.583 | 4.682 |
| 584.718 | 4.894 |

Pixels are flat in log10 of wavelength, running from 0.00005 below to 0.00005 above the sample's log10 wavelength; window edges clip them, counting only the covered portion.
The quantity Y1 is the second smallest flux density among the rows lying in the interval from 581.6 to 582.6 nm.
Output 4.947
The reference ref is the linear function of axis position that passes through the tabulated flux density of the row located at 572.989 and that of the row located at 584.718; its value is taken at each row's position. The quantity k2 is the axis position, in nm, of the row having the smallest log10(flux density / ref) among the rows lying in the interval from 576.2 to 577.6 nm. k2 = 576.429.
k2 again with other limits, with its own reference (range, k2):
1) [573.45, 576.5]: 576.429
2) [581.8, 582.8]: 581.897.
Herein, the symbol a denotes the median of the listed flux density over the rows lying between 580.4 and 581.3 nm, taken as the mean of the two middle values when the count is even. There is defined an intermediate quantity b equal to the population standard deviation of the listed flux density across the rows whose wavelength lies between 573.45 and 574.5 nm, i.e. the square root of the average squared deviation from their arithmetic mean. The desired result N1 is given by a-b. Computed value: 4.75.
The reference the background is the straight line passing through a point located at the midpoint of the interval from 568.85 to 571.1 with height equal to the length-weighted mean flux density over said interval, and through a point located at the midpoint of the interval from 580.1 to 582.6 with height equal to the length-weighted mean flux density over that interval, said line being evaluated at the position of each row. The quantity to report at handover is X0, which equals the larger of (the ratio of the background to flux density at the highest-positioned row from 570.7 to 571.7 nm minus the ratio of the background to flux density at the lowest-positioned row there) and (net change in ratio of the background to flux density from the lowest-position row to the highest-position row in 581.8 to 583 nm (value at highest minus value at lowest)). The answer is -0.008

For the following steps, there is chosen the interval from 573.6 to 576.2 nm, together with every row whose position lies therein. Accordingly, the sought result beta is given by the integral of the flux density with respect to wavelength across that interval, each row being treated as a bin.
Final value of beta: 12.6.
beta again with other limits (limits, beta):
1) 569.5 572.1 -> 11.9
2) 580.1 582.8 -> 13.5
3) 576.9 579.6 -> 12.9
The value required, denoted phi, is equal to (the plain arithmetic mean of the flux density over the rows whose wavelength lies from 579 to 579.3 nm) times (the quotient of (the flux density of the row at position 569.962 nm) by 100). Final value 0.213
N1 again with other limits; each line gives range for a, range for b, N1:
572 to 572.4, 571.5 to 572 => 4.81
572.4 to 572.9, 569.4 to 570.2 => 4.67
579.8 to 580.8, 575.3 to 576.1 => 4.65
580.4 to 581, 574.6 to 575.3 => 4.65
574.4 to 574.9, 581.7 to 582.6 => 4.66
